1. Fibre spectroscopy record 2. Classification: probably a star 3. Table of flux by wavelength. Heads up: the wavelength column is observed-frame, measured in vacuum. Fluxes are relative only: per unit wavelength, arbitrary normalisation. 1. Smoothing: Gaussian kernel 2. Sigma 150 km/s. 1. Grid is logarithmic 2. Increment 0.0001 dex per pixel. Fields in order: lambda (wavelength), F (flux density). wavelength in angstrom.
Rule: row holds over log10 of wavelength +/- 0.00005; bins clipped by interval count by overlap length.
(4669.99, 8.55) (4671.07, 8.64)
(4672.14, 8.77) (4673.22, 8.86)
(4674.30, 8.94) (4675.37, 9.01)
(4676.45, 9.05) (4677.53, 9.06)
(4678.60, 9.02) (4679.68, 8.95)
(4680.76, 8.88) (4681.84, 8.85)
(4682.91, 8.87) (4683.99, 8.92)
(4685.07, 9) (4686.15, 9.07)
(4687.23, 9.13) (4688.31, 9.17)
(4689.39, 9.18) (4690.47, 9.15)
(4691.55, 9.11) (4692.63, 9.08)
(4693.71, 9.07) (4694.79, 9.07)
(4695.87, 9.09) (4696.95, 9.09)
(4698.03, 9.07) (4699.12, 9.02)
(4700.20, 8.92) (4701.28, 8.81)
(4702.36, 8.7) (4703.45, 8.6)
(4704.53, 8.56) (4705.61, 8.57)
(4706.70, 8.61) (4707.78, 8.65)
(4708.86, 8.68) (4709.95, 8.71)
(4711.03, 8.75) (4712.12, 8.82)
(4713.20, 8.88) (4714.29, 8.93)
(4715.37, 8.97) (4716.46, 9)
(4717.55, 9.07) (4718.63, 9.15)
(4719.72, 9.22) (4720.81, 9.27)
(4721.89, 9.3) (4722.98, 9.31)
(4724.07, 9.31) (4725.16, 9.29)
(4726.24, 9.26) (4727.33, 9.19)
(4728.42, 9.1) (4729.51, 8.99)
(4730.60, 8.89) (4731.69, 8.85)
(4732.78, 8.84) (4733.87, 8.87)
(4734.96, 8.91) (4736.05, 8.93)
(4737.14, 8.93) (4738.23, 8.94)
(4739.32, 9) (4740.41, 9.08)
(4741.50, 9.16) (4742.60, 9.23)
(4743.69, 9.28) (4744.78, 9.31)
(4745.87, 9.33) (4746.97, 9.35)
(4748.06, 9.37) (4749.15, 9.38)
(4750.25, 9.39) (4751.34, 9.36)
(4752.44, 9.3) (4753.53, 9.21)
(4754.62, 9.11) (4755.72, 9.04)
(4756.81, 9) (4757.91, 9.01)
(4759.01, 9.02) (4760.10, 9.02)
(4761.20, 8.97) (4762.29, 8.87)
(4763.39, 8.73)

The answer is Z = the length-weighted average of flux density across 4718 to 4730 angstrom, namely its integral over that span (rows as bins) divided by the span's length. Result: 9.22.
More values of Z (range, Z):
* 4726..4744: 9.02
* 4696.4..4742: 8.96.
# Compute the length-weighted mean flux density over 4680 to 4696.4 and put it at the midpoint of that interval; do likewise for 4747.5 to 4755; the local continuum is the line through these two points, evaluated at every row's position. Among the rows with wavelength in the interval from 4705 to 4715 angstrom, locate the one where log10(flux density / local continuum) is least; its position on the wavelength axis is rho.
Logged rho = 4705.61 angstrom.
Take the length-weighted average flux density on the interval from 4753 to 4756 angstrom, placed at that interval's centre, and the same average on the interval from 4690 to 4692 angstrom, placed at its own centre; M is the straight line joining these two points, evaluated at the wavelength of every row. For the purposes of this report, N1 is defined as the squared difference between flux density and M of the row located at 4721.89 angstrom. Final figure 0.030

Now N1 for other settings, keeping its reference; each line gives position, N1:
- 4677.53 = 0.005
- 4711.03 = 0.144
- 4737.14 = 0.039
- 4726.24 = 0.017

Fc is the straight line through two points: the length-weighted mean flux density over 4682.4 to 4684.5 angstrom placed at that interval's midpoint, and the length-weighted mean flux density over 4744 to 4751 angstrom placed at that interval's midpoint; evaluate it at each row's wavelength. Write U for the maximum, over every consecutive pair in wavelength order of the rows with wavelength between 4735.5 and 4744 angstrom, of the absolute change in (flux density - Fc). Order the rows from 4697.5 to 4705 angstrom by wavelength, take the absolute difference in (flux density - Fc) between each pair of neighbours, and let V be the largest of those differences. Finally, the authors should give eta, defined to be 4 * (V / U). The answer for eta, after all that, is 6.5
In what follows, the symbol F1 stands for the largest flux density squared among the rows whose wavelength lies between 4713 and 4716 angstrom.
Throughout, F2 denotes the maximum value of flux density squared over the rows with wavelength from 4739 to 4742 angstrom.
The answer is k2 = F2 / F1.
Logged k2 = 1.04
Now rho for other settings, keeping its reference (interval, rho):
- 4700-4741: 4704.53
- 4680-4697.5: 4681.84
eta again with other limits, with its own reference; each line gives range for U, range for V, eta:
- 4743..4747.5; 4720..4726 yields 5.1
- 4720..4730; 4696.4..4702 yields 4.0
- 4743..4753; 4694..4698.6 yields 1.6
